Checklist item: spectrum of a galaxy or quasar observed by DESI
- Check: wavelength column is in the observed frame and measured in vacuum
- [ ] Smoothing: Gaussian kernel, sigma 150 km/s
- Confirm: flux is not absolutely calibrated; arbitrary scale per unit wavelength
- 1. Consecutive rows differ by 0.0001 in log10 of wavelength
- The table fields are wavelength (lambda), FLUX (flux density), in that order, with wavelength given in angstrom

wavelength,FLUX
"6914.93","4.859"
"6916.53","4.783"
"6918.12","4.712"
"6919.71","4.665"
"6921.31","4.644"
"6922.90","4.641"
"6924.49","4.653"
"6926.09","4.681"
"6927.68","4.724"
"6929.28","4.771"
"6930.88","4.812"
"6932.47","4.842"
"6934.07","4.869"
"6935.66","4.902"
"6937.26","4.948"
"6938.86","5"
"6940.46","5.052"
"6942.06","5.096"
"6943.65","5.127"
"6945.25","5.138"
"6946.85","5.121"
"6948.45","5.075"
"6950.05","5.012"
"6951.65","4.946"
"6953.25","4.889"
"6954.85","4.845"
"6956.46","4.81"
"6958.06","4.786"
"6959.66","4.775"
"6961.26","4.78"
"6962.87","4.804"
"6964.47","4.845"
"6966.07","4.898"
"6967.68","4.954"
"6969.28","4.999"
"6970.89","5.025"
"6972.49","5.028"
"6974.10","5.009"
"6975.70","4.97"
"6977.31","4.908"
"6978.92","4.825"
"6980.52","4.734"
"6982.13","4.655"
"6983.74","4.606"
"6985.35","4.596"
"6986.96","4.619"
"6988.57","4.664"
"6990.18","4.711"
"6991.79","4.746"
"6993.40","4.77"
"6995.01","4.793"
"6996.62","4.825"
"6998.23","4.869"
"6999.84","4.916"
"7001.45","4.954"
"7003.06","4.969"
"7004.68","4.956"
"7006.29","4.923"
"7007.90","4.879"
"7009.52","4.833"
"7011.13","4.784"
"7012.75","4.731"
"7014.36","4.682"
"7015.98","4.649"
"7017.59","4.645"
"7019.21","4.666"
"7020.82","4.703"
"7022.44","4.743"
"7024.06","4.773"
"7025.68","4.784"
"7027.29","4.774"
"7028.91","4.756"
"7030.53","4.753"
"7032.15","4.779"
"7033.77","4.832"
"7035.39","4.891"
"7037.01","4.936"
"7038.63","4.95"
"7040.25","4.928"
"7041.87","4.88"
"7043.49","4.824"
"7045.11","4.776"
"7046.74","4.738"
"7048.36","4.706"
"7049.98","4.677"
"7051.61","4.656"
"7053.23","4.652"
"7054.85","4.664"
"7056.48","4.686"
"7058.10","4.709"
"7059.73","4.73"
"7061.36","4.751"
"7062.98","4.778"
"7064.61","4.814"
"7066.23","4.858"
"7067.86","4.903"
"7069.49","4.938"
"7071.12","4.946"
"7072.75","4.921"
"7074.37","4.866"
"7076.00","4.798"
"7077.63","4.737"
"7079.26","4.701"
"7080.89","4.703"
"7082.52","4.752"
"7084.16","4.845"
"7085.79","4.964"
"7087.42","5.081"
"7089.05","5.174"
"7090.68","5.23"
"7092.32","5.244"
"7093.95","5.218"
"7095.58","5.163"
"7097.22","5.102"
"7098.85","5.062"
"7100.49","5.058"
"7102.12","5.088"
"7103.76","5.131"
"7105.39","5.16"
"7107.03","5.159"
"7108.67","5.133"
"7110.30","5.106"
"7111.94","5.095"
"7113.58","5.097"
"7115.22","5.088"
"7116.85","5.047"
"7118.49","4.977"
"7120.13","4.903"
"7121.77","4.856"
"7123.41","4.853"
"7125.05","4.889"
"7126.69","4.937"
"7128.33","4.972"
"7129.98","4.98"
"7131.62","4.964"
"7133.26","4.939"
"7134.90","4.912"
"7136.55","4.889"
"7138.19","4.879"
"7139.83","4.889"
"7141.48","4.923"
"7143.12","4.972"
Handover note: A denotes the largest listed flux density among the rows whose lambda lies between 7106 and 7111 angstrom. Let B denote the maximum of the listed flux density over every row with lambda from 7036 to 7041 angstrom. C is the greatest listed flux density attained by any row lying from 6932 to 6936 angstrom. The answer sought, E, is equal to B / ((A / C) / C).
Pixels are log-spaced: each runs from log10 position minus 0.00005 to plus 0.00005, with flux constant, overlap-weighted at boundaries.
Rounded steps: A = 5.159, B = 4.95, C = 4.902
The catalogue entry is 23.1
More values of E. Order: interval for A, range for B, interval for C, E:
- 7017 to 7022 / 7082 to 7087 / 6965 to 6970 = 26.4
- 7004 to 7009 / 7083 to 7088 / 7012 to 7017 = 22.9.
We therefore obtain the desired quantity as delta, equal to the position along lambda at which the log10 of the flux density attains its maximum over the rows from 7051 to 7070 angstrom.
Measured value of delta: 7069.49 angstrom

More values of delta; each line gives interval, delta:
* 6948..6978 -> 6948.45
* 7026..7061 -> 7038.63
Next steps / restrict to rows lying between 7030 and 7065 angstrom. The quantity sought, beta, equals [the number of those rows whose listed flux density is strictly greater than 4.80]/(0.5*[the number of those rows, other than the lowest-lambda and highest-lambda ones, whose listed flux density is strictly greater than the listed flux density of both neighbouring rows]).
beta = 16.0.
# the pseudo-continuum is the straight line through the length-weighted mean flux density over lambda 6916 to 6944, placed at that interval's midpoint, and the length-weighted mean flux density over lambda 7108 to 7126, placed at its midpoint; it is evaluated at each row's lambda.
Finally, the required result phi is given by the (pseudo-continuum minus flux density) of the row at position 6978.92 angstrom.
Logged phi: 0.05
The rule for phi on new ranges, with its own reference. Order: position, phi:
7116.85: -0.04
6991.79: 0.14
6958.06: 0.07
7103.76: -0.14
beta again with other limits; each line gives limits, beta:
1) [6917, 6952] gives 28.0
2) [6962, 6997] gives 24.0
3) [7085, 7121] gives 14.7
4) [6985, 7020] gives 18.0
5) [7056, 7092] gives 24.0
